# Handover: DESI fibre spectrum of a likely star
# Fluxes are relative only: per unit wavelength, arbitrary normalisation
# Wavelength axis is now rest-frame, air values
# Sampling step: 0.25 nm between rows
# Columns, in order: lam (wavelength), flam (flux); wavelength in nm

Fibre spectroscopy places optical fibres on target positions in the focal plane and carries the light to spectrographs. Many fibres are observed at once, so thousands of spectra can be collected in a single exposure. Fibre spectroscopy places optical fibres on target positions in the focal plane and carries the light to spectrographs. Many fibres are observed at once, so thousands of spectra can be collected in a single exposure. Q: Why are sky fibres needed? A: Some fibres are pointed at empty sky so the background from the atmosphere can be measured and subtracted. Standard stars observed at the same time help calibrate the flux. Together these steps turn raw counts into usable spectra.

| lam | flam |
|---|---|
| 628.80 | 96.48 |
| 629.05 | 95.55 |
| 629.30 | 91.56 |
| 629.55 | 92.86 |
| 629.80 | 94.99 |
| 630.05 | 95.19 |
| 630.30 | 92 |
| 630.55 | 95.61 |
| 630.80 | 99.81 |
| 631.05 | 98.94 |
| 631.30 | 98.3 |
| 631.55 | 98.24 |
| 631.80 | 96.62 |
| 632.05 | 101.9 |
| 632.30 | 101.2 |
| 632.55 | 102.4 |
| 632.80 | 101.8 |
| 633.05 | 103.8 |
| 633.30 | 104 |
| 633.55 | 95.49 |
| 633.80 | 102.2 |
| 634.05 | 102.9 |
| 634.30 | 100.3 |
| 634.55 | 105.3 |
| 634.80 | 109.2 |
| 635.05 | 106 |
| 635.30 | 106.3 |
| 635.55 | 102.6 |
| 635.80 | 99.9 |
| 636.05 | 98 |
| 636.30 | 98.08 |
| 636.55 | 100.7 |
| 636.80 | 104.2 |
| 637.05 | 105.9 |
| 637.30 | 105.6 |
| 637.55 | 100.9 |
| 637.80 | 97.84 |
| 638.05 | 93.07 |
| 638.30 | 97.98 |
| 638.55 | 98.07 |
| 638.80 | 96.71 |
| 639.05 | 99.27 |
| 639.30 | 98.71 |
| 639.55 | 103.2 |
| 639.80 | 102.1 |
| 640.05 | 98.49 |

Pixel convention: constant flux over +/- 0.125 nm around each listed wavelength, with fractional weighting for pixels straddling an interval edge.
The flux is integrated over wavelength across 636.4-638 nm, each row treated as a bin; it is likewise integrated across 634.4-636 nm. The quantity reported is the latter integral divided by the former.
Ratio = 1.02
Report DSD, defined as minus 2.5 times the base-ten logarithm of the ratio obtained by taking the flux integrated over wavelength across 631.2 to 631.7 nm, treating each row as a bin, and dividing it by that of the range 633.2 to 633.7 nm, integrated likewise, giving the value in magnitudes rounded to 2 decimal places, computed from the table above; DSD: 0.02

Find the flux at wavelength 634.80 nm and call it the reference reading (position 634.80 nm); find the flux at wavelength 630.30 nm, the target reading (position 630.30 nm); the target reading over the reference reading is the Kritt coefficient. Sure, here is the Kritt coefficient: 0.84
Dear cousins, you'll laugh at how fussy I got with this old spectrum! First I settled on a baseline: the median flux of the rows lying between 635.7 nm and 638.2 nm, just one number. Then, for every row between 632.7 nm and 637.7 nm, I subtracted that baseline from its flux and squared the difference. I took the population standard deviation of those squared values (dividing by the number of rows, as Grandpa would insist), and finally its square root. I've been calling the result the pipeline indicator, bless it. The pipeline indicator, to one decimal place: 4.3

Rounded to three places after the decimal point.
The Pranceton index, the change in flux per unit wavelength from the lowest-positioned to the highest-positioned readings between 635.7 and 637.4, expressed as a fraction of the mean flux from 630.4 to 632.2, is 0.039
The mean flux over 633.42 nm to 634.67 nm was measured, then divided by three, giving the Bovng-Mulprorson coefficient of 33.7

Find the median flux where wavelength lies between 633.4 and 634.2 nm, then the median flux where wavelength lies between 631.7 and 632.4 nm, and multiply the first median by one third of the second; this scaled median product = 3448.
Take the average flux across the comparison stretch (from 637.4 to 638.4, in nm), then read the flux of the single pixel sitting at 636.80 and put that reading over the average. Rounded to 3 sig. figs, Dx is 1.07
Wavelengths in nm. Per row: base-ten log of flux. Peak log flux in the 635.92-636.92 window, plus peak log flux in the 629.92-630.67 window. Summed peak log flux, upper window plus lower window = 4.00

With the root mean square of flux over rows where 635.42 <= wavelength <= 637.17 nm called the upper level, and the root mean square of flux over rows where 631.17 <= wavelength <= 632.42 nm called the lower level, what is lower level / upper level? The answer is 0.98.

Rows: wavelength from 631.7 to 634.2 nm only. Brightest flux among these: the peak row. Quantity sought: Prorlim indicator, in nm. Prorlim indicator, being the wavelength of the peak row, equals 633.30 nm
